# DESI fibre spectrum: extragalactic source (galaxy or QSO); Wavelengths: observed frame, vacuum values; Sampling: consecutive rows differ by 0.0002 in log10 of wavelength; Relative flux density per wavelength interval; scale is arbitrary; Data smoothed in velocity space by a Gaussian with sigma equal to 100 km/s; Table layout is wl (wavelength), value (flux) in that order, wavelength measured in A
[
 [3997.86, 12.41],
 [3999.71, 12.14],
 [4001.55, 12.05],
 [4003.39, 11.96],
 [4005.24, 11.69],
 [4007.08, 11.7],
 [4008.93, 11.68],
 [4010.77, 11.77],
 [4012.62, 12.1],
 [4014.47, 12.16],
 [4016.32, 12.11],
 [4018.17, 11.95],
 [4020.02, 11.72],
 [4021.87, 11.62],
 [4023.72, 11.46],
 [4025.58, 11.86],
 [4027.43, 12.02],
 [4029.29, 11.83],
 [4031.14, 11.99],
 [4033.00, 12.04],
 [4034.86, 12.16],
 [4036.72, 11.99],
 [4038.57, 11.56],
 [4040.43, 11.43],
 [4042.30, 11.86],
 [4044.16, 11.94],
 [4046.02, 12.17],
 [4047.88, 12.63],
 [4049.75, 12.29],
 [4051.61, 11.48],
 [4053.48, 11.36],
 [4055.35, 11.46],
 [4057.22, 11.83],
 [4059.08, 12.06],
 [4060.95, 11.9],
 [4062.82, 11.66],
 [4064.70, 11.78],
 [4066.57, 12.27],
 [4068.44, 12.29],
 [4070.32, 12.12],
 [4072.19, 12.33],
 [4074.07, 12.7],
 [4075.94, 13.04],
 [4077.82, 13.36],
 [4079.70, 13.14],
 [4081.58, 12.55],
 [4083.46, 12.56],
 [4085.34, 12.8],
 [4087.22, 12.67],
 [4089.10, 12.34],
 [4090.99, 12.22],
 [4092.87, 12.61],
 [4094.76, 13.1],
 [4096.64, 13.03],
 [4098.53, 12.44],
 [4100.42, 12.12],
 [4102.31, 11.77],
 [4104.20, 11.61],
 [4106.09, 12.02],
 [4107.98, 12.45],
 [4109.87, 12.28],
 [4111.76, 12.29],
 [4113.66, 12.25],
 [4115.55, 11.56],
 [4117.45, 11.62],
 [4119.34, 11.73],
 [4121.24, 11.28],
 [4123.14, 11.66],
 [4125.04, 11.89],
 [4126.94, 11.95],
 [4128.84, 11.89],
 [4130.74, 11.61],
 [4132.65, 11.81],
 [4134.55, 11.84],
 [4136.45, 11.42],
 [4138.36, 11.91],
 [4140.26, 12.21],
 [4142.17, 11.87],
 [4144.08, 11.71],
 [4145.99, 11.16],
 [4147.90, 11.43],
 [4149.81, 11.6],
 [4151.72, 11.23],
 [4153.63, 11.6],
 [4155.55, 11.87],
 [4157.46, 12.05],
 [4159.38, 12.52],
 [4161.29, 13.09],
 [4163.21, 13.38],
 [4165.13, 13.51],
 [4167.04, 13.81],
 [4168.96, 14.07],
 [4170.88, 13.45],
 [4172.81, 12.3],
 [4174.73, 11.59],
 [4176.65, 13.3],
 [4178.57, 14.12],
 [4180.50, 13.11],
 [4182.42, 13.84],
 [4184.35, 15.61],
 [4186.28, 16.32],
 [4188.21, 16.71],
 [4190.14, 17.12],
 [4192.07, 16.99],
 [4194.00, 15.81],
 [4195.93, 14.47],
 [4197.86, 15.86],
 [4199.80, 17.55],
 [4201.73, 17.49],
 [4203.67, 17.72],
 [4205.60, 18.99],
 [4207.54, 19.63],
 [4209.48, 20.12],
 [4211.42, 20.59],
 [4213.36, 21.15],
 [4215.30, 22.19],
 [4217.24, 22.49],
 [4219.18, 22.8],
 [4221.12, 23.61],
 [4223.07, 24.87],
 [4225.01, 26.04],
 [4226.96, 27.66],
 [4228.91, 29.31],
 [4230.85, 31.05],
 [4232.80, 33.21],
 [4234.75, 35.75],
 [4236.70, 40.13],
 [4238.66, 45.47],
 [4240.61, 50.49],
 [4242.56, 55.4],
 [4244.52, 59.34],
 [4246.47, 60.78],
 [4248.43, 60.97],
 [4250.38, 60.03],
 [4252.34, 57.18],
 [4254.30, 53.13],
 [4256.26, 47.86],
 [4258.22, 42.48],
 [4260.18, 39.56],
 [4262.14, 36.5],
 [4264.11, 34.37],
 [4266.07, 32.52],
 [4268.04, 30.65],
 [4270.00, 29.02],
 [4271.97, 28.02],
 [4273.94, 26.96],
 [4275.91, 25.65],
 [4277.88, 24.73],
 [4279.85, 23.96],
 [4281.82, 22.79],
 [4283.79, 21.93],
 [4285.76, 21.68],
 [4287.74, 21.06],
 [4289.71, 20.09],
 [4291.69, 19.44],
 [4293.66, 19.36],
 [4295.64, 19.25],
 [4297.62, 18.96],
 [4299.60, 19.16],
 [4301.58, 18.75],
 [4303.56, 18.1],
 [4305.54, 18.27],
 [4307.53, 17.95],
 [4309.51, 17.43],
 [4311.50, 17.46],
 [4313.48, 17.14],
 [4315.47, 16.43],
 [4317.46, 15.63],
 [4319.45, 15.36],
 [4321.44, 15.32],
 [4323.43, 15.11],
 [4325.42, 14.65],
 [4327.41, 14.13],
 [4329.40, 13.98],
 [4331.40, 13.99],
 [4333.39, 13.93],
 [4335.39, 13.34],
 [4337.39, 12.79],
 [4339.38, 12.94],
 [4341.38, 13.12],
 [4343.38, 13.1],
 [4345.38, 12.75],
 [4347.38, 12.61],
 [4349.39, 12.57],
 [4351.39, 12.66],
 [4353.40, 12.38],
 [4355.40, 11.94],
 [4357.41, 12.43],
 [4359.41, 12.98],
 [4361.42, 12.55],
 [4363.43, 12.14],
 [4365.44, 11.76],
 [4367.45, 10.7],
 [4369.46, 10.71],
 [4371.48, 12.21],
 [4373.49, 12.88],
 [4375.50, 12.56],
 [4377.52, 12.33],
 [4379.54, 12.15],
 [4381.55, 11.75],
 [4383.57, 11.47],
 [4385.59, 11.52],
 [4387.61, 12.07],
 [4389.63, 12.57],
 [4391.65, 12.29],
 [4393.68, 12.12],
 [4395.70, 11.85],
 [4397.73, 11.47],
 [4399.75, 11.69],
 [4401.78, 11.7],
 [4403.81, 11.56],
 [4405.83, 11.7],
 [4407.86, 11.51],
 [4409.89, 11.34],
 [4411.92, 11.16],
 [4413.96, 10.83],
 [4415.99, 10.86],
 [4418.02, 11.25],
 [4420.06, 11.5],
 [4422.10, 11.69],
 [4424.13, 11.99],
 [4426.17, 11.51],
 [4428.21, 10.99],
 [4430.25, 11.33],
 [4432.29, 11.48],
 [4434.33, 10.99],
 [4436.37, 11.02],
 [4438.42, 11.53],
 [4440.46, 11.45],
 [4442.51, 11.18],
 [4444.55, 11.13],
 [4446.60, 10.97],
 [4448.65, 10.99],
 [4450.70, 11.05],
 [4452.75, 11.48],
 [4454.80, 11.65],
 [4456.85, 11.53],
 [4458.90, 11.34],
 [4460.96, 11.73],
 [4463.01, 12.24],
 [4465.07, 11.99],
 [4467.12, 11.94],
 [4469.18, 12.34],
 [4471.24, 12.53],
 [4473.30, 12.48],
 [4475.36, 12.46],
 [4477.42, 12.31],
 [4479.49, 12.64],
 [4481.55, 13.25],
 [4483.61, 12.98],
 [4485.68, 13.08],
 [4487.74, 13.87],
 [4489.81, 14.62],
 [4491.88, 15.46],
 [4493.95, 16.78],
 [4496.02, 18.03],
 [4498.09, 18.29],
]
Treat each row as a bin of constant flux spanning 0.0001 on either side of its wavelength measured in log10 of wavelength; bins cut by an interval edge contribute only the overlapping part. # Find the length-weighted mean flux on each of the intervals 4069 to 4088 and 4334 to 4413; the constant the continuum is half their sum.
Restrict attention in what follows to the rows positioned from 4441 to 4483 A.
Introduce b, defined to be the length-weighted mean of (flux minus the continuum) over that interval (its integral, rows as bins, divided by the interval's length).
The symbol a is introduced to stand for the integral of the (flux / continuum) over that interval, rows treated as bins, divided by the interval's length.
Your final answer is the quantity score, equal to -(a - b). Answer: -1.5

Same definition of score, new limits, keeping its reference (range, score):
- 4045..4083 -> -1.2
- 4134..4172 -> -1.1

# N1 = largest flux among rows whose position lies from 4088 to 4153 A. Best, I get 13.1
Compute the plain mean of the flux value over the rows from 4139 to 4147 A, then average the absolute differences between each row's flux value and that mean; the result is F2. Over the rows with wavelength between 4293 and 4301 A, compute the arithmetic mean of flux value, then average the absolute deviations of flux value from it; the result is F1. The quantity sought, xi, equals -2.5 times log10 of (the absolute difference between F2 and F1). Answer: 1.9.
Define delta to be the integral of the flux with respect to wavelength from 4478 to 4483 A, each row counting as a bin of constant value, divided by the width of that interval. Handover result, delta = 12.9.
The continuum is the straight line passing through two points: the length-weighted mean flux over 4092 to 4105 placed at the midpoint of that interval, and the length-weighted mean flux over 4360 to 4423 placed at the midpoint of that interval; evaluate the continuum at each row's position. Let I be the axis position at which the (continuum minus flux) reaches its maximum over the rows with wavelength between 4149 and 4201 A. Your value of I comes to 4151.72 A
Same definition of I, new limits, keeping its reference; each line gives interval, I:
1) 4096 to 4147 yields 4145.99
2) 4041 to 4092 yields 4053.48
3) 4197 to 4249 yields 4197.86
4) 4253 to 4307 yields 4303.56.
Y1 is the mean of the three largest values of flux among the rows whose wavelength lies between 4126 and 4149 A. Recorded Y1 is 12.0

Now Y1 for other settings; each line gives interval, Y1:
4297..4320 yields 19.0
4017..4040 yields 12.1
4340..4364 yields 13.1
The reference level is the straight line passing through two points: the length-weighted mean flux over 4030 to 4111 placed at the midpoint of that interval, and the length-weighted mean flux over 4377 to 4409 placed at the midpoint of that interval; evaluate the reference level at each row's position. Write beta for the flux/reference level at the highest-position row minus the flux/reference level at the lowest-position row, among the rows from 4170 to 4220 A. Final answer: 0.8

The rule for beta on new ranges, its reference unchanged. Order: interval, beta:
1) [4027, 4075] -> 0.1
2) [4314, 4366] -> -0.4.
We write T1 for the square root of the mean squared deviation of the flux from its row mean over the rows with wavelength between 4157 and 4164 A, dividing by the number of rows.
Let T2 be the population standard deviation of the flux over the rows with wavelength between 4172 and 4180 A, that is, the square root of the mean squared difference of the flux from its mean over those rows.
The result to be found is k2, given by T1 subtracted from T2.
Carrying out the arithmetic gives 0.45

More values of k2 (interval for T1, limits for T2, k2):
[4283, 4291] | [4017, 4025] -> -0.53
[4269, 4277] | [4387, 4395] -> -1.06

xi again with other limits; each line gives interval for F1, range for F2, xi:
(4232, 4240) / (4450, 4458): -1.5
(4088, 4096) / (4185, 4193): 4.4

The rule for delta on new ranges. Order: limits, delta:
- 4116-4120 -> 11.7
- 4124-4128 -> 11.9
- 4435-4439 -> 11.2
